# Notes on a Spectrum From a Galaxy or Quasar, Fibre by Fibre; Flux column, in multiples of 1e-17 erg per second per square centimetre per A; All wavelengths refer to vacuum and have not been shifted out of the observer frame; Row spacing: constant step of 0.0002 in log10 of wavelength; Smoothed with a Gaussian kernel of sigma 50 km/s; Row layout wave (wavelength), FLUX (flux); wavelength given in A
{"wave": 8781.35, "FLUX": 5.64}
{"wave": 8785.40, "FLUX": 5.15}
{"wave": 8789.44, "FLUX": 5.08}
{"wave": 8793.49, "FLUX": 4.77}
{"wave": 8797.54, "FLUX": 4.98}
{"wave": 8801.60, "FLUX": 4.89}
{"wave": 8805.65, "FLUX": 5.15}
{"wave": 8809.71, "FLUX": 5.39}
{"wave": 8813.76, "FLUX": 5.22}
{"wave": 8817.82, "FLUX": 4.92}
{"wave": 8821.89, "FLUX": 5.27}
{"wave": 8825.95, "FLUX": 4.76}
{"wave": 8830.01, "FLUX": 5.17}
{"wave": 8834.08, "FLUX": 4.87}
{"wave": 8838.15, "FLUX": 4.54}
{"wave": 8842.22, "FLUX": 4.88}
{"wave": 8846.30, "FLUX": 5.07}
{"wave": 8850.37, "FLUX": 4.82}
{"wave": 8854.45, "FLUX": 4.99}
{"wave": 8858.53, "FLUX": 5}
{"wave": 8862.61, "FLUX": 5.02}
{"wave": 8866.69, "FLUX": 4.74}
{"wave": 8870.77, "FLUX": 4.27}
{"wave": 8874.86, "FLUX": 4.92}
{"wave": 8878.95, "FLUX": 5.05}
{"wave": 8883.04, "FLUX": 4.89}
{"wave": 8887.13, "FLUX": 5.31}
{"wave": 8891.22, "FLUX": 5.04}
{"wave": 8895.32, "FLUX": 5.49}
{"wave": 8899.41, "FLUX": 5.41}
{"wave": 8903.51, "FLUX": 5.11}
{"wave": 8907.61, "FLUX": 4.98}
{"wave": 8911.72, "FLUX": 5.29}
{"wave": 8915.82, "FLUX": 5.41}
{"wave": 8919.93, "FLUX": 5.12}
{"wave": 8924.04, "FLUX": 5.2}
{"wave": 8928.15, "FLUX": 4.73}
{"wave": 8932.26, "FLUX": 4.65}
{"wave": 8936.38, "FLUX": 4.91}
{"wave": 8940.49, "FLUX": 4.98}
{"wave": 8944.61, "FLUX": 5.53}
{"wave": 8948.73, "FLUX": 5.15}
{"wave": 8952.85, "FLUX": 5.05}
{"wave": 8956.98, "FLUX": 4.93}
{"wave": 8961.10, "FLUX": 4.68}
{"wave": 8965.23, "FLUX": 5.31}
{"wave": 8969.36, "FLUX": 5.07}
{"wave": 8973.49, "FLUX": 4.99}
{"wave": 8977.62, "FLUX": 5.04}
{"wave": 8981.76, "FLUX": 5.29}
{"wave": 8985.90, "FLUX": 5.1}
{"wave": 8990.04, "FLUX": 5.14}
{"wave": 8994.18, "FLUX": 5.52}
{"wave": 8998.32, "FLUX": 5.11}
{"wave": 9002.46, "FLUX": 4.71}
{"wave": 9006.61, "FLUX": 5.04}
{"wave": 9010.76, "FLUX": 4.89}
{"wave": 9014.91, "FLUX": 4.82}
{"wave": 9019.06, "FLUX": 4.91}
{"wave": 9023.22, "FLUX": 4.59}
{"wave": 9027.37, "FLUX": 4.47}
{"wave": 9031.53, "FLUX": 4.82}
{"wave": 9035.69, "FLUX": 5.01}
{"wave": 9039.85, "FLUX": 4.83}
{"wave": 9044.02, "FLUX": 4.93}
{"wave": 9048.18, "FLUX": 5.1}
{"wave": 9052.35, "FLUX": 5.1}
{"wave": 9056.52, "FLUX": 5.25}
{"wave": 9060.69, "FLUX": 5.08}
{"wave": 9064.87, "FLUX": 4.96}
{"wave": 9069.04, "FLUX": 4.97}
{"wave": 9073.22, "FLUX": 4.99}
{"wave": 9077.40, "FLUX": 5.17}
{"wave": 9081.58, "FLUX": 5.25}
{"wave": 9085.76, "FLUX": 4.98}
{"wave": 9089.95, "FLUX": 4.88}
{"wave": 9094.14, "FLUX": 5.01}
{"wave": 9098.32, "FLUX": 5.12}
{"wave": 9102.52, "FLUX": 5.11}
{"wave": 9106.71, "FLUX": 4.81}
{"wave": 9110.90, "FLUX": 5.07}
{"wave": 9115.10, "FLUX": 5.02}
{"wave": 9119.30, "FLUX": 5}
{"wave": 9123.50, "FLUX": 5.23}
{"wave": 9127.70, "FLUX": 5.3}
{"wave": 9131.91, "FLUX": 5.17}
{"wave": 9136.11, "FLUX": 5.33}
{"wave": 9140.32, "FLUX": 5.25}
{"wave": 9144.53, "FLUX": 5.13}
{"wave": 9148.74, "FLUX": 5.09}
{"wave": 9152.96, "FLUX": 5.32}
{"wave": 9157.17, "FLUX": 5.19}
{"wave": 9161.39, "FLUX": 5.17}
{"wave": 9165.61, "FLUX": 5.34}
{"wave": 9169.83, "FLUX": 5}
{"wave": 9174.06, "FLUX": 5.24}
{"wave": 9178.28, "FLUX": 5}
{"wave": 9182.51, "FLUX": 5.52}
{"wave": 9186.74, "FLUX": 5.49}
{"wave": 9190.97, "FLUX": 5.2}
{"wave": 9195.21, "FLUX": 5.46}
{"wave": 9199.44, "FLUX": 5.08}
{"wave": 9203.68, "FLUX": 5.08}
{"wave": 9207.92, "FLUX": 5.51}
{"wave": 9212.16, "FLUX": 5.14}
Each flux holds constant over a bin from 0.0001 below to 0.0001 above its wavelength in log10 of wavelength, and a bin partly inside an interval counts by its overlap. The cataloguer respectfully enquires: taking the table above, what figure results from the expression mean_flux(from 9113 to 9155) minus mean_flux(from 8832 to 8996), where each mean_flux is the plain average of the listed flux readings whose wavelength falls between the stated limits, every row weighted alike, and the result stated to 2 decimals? 0.15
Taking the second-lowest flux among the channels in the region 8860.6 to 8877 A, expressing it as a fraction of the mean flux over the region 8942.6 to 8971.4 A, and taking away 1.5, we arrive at -0.571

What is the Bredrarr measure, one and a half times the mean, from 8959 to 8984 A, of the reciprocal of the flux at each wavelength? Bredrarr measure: 0.297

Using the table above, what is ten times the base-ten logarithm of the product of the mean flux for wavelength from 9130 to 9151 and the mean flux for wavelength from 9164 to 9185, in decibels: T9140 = 14.3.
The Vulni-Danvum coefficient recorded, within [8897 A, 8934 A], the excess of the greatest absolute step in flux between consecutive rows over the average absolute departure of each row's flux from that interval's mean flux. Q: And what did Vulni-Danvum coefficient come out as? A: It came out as 0.26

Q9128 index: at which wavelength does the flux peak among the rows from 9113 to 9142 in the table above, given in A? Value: 9136.11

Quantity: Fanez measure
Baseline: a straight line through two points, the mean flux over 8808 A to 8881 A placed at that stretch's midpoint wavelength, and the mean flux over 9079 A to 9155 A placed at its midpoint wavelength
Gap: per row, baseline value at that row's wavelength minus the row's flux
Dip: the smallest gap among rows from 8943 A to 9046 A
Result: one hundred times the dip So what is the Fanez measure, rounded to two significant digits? -53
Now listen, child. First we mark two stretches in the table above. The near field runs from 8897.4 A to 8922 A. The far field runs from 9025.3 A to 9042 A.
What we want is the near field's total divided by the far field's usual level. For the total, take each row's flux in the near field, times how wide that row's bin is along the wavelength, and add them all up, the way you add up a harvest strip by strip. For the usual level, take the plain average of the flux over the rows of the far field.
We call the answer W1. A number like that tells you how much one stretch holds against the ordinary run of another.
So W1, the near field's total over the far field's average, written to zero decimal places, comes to 27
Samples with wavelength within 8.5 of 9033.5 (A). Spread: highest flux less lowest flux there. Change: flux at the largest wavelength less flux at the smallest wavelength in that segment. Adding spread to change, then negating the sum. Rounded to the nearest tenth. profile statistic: -0.9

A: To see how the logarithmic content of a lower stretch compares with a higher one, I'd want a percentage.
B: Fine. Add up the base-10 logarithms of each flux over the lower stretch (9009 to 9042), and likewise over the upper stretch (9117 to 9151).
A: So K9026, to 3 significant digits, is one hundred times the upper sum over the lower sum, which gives 105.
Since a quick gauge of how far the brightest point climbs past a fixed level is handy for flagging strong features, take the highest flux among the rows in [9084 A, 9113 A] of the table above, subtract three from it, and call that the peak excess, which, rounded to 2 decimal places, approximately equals 2.12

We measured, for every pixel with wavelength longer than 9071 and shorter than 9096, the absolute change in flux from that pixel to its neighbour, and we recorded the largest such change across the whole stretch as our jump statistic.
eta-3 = 0.27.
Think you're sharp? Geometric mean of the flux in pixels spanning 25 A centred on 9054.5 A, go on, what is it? 5.1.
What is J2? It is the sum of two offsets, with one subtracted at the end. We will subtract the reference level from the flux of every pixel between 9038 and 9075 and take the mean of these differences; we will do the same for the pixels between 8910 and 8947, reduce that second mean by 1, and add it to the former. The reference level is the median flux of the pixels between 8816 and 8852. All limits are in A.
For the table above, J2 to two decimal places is -0.65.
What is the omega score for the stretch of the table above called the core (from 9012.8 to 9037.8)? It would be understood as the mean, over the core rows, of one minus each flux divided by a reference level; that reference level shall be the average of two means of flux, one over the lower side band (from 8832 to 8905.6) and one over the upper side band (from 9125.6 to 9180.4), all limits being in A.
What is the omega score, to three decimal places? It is 0.061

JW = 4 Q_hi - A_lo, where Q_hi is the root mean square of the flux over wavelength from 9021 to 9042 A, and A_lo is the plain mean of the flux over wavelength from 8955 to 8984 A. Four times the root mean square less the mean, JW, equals 13.9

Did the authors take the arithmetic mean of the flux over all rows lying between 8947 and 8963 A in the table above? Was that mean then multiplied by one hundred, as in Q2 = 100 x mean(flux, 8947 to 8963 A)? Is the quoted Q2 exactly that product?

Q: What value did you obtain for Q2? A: 495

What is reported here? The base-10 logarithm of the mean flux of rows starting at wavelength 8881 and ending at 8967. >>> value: 0.708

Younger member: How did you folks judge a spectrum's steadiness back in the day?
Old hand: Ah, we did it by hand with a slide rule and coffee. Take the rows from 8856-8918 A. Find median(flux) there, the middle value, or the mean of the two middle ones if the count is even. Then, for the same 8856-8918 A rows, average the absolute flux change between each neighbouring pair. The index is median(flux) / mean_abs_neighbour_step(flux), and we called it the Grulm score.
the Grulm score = 19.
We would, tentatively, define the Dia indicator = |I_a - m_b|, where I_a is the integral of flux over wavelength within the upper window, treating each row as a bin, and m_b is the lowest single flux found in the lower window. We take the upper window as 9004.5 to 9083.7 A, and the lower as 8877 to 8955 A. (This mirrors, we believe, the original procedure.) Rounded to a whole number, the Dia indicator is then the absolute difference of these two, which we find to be 388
